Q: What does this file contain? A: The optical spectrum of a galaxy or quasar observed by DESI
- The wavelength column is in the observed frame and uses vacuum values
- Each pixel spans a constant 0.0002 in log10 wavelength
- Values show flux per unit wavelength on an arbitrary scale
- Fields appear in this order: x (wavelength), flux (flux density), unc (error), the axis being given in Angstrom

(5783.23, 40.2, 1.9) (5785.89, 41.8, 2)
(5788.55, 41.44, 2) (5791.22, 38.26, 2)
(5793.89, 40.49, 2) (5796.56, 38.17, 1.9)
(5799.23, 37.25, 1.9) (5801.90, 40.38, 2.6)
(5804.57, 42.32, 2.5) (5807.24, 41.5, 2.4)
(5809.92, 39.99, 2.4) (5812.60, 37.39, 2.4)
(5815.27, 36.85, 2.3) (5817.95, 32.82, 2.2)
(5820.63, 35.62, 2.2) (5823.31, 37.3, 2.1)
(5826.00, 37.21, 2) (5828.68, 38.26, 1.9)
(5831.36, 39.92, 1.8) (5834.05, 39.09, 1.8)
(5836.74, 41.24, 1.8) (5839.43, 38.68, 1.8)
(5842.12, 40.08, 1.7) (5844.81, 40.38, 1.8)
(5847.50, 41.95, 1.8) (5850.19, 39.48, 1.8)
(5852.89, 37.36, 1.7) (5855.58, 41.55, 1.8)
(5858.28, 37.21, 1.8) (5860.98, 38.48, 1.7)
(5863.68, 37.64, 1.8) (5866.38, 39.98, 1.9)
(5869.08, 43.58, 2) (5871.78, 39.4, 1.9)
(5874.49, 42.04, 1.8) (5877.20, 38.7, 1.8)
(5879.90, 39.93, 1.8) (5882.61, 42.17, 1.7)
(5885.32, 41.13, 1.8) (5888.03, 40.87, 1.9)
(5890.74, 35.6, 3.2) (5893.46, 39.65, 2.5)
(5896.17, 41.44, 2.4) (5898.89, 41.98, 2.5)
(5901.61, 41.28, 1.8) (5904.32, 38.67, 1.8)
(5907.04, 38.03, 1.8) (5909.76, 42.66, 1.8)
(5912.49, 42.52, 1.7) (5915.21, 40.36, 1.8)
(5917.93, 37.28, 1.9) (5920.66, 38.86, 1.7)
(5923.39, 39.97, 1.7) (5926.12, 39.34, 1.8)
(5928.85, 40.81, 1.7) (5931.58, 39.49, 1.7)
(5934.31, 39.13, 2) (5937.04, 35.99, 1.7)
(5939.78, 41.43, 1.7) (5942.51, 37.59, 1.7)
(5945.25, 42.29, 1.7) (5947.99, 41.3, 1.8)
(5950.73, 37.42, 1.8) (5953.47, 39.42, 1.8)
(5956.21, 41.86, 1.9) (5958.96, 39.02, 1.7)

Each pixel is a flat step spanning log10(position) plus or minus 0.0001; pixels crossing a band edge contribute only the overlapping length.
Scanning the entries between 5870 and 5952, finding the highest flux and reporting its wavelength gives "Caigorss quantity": 5909.76 Angstrom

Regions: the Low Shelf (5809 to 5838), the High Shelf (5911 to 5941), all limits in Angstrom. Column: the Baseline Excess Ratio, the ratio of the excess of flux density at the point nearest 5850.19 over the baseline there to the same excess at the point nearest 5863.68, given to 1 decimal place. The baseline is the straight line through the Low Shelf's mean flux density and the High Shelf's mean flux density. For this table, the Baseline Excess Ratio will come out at -1.5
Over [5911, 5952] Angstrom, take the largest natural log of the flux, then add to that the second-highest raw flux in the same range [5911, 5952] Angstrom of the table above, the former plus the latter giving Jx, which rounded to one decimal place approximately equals 46.0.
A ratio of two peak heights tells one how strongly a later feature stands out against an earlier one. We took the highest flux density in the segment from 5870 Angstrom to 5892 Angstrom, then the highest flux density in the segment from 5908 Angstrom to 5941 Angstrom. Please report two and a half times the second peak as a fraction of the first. 2.53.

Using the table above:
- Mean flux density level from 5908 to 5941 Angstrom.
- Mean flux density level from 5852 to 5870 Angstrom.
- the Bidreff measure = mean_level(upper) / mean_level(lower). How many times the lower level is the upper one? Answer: 1.01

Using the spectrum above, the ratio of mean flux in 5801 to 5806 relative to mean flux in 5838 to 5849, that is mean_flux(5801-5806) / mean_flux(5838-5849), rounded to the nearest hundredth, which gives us 1.03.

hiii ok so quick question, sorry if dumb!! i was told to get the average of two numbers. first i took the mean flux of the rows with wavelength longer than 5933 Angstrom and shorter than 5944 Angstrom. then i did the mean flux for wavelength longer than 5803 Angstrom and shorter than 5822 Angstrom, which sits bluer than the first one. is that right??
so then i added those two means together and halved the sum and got 38.3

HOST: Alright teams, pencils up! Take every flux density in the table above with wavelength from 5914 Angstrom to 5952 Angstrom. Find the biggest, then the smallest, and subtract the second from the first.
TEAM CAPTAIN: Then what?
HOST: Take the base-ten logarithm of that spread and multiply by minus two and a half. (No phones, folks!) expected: -2.0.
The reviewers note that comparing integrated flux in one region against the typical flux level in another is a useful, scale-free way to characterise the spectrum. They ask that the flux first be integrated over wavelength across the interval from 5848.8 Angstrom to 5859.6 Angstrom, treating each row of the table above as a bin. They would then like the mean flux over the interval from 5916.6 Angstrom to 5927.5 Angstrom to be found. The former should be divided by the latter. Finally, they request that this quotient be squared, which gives 117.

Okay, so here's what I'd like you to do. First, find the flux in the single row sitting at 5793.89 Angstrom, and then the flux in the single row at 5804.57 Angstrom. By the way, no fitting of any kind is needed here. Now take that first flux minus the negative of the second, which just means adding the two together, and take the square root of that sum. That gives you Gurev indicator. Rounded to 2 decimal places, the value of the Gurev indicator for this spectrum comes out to 9.10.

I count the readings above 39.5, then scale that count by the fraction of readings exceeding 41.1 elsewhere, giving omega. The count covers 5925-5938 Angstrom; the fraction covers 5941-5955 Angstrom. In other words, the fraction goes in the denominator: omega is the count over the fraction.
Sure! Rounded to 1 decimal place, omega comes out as 2.5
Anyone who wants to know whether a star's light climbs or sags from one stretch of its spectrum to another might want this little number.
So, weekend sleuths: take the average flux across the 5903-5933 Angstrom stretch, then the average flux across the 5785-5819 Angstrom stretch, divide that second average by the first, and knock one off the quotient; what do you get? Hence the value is -0.017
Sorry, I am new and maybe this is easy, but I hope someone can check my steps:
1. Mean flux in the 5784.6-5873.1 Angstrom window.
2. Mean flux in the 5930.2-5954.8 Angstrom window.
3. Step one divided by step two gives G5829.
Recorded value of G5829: 1.00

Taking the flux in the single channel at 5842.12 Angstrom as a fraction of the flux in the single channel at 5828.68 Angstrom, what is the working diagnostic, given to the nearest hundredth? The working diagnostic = 1.05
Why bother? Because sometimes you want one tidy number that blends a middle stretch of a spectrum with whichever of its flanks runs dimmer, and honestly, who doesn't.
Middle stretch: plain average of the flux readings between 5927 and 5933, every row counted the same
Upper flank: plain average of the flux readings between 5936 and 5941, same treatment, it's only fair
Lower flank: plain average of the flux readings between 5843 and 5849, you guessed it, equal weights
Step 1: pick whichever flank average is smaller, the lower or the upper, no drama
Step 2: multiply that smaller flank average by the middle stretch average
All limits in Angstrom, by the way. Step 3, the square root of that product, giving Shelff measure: 39.4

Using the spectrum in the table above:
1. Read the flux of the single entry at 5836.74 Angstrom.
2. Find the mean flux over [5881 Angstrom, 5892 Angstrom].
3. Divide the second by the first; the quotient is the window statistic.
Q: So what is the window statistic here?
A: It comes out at 0.97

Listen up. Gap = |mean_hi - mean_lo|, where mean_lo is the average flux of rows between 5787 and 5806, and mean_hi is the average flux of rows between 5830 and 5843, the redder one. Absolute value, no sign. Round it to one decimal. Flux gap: 0.0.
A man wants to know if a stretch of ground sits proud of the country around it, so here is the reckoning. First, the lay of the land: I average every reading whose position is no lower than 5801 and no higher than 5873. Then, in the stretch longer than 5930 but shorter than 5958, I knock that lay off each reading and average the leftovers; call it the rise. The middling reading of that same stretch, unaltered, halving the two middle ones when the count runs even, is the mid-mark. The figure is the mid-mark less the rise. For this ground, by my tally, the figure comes 39.0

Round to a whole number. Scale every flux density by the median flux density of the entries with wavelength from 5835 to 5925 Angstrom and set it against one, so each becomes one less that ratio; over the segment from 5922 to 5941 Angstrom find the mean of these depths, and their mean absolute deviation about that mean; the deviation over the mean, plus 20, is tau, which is 22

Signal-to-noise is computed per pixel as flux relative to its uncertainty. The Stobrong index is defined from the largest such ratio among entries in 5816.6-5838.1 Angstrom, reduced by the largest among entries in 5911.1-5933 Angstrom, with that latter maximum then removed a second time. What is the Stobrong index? -27.1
